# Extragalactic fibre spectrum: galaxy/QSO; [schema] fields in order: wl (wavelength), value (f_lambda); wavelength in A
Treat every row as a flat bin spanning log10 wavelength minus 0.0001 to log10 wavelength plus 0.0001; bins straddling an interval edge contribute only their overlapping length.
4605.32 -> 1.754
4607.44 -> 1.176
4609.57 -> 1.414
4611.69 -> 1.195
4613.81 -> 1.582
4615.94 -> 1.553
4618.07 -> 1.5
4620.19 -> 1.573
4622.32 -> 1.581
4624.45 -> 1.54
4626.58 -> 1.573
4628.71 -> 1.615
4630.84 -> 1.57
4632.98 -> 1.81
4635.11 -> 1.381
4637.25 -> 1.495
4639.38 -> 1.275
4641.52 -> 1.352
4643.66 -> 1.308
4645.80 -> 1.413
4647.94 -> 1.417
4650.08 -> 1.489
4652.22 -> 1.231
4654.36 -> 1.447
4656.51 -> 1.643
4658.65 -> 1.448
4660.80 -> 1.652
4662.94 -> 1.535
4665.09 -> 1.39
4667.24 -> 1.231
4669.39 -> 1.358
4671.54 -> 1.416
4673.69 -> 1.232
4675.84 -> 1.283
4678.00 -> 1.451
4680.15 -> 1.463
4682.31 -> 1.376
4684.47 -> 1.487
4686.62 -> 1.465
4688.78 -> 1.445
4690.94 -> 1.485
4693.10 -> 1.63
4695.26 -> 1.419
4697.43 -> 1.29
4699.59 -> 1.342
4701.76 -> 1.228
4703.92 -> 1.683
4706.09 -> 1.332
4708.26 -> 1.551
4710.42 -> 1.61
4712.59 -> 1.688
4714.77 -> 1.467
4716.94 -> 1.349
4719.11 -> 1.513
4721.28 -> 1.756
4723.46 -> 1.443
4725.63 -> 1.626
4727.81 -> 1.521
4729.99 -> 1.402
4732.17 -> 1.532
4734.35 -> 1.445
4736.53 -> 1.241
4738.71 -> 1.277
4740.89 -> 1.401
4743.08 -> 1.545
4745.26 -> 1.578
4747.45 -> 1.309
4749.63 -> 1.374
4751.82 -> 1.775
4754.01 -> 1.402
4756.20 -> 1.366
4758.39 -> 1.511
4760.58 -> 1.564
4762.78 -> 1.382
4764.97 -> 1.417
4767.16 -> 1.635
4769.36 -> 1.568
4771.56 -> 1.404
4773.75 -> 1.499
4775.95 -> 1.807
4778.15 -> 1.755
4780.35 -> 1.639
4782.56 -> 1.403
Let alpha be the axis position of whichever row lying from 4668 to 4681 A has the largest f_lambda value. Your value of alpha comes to 4680.15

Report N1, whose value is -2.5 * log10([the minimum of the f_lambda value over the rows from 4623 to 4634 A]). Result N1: -0.469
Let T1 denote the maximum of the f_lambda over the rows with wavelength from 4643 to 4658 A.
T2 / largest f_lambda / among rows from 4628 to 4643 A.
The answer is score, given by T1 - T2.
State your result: -0.17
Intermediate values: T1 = 1.643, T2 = 1.81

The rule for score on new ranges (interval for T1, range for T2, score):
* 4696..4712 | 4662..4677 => 0.15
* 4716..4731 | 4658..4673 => 0.10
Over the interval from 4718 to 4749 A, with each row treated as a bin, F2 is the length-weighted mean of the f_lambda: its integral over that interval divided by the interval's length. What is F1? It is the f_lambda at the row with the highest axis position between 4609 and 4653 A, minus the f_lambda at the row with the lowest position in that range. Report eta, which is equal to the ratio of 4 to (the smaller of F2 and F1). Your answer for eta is -22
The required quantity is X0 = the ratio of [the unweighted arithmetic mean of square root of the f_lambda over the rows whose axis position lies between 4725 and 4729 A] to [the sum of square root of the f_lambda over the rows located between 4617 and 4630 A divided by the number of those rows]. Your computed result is 1.00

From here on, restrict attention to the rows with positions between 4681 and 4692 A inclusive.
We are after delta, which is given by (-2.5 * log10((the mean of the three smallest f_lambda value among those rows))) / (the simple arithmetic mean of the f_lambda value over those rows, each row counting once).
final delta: -0.267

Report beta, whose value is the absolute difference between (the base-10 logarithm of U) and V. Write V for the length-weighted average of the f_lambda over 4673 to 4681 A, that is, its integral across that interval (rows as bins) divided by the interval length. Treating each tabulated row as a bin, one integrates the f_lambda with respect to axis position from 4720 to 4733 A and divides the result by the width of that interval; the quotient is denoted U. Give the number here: 1.17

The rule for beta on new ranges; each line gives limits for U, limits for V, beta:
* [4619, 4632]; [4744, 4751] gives 1.24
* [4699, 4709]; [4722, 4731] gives 1.35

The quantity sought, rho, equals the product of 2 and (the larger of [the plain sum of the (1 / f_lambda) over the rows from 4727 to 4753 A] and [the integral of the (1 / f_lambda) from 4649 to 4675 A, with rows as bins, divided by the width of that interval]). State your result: 16.7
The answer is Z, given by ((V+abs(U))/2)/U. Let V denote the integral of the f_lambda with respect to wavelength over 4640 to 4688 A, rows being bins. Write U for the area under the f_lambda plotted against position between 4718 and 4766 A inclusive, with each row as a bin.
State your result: 0.98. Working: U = 70.6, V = 67.8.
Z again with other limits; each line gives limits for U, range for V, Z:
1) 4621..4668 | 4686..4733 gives 1.01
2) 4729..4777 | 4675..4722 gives 0.99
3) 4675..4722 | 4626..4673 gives 1.00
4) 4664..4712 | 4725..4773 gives 1.02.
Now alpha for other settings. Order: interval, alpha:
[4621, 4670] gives 4632.98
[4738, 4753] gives 4751.82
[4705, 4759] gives 4751.82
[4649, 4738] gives 4721.28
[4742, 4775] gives 4751.82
